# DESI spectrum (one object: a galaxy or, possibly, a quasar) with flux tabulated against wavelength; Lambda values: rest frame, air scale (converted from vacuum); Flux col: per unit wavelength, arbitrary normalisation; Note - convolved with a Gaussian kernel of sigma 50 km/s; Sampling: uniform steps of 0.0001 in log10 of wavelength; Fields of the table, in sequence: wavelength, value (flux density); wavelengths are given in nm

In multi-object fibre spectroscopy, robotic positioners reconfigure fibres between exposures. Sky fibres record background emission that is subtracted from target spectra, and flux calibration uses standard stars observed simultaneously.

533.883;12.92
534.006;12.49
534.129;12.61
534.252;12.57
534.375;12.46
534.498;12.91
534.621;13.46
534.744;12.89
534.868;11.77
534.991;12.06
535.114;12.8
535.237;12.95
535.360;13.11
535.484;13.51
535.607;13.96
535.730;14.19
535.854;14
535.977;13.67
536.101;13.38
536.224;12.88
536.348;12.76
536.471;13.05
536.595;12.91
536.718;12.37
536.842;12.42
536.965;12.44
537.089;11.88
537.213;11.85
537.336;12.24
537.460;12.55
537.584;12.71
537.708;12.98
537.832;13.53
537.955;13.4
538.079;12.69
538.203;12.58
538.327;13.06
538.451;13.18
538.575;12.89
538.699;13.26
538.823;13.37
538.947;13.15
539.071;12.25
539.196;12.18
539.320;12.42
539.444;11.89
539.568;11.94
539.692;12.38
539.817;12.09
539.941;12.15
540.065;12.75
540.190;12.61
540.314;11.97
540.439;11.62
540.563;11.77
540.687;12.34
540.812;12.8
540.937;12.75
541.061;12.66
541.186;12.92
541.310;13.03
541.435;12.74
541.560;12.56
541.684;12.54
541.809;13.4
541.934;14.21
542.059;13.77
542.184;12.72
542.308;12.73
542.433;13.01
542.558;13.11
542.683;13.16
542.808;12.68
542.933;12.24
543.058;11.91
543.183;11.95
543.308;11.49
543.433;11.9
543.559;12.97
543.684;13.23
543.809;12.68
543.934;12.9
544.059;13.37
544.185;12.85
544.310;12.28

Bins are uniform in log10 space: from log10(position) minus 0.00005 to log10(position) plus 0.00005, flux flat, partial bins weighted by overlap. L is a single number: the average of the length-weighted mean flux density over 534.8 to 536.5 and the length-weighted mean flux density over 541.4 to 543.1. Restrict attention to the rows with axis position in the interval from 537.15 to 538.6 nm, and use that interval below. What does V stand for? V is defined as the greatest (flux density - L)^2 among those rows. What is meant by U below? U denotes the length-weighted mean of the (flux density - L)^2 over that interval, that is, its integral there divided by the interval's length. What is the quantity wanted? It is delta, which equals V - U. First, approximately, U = 0.27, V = 1.41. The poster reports 1.14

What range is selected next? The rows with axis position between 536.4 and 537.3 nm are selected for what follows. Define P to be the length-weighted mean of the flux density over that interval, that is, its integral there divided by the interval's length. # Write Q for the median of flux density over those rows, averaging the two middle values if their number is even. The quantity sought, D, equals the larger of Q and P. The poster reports 12.4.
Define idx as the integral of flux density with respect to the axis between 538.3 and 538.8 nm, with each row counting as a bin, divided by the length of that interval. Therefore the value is 13.1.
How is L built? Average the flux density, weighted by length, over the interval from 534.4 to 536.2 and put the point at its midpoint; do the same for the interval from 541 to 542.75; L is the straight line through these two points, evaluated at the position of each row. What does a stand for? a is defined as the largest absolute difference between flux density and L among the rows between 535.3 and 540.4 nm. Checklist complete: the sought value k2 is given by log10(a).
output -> 0.11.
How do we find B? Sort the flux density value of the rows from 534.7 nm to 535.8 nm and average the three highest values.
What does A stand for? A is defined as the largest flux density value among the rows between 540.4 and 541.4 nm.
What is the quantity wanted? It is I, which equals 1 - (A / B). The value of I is 0.06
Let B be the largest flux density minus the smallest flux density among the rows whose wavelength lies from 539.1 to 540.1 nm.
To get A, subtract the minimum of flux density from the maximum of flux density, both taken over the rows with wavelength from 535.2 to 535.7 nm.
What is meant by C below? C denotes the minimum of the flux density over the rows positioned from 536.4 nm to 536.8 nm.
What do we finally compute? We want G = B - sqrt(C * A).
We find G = -2.7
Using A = 1.0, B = 0.86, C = 12.37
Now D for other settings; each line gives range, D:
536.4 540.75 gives 12.5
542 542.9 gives 13.0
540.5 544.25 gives 12.7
